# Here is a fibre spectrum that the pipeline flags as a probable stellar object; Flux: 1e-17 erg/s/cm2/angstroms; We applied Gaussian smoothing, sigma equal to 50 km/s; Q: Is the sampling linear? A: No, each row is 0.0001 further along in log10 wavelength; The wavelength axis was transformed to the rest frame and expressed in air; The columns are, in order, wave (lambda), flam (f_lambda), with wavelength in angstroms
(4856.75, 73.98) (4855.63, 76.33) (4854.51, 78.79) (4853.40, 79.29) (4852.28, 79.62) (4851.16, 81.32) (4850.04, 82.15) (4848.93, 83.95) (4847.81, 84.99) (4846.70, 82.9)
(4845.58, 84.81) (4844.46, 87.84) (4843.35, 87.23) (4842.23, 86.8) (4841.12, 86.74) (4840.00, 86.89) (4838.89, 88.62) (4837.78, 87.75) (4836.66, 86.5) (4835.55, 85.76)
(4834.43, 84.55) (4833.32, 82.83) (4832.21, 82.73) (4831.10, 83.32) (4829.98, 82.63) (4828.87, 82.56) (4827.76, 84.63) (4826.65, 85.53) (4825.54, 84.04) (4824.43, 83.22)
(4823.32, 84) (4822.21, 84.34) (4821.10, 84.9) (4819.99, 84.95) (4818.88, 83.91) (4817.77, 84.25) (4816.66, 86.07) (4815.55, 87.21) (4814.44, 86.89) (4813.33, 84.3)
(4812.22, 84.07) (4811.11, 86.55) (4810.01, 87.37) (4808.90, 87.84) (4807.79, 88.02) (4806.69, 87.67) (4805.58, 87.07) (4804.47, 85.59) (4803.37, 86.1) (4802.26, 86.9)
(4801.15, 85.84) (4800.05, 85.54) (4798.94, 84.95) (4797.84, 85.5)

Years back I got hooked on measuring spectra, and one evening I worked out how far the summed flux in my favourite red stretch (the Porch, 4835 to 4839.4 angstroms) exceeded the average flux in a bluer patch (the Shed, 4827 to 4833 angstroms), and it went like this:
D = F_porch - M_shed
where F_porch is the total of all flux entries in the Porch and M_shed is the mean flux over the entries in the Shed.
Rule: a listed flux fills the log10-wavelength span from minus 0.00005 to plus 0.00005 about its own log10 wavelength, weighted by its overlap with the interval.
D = 265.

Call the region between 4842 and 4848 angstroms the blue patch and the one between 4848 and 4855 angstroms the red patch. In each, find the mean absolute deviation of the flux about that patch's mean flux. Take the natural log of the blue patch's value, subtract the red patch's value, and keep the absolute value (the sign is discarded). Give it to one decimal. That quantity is 1.2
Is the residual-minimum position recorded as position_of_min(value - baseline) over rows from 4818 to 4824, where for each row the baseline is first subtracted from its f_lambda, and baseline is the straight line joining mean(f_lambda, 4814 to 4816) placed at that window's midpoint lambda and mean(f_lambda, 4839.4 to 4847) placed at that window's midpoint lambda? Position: 4818.88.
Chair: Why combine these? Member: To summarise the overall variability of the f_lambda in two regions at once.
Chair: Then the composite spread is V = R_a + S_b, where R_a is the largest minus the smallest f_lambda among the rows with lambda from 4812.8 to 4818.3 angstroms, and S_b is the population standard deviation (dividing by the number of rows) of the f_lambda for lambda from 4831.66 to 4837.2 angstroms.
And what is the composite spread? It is 4.5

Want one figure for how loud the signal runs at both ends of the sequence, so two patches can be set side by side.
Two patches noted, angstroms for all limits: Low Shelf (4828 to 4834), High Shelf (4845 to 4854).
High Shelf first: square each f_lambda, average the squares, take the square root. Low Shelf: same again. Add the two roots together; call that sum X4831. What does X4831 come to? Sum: 165.2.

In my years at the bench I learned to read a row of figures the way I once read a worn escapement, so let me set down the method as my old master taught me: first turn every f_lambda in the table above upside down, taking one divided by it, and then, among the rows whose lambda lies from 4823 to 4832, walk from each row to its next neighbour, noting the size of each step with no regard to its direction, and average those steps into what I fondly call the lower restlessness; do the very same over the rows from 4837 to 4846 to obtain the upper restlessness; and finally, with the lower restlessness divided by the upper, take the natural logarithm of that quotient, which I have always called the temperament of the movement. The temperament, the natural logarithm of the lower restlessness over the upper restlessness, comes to 0.1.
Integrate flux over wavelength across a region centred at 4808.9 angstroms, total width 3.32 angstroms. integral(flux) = 291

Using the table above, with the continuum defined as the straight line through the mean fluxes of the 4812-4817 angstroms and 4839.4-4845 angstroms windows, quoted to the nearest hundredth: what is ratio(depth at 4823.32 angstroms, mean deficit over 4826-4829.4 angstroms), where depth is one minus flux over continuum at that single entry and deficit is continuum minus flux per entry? 0.01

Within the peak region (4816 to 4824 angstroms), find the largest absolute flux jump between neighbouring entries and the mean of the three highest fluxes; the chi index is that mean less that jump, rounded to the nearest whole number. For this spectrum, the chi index 83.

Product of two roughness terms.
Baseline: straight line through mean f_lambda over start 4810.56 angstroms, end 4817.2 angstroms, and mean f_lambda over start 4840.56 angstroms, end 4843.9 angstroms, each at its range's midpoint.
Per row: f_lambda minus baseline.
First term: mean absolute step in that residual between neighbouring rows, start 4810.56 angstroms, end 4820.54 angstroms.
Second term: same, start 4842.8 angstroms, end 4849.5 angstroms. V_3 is 2.17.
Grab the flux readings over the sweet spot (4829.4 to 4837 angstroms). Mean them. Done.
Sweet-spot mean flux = 84.0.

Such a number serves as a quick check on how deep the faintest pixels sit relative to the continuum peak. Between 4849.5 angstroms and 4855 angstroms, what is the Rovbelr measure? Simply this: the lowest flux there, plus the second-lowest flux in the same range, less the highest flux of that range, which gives 75.9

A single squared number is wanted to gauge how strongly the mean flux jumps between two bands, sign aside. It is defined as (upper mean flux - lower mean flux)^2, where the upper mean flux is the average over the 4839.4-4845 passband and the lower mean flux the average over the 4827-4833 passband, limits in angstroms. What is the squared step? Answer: 15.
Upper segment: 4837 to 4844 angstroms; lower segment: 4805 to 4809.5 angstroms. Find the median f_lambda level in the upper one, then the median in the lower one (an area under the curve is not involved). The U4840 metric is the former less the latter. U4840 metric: -0.7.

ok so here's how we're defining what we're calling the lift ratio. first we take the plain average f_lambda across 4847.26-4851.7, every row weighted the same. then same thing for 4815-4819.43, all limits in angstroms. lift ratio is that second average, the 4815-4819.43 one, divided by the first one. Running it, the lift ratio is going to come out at 1.03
